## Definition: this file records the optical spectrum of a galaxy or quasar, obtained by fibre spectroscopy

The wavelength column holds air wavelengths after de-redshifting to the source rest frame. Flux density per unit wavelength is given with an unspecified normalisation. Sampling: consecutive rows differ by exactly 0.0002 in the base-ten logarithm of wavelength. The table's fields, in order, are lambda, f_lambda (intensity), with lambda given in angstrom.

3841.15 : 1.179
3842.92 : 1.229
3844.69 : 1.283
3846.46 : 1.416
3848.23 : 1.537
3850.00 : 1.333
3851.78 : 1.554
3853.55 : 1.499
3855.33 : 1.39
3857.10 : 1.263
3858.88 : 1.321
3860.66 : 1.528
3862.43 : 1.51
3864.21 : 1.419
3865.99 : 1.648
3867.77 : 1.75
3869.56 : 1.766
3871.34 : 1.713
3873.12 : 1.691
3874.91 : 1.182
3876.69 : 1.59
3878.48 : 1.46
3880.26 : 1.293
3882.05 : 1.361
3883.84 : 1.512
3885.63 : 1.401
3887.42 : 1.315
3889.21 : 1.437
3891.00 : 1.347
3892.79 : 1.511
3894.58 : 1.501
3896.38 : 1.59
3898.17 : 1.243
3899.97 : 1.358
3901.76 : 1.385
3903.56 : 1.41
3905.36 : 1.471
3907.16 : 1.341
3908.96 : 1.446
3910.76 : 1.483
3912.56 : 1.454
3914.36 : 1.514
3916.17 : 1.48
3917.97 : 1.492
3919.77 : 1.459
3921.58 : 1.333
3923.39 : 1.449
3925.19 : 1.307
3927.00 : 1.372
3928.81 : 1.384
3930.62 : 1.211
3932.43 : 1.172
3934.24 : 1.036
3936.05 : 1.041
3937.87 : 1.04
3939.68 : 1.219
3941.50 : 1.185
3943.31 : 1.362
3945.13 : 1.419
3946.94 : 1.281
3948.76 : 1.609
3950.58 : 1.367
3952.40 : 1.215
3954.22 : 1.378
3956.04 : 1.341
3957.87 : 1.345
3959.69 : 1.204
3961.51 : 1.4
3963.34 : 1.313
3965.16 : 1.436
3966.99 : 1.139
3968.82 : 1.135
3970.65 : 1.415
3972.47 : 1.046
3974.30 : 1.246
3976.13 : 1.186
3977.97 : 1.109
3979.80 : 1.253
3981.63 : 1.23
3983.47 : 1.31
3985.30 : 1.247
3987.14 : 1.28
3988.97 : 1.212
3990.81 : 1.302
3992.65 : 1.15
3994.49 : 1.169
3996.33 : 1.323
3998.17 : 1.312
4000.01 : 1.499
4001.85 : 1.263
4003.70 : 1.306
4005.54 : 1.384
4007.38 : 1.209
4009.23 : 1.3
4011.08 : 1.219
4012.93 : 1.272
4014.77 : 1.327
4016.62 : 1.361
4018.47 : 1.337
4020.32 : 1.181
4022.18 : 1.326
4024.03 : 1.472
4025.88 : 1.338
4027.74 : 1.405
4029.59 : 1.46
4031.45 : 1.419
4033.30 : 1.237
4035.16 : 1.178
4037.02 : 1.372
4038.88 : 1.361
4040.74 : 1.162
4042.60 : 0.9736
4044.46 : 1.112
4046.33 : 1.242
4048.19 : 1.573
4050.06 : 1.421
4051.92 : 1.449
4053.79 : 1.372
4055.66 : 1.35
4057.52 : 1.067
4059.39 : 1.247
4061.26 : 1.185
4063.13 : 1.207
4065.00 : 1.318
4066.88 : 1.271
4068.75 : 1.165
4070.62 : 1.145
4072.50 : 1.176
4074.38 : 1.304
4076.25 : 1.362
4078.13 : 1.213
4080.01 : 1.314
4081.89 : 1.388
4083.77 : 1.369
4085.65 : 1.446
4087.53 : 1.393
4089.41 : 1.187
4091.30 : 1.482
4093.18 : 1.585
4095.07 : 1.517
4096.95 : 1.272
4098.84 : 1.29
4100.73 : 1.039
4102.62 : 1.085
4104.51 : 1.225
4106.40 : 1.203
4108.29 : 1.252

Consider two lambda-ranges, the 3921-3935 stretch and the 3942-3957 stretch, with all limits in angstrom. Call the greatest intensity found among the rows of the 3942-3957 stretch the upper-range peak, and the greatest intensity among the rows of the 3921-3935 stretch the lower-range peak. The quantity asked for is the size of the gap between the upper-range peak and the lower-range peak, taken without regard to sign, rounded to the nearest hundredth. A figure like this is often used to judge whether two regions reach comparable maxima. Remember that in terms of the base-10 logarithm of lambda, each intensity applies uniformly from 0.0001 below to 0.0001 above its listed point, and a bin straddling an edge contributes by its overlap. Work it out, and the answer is 0.16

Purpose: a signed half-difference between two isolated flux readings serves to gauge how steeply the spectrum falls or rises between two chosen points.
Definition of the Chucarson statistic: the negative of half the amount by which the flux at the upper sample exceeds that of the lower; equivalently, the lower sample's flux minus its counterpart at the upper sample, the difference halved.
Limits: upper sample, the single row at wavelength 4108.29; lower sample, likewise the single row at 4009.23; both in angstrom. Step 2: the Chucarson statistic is 0.024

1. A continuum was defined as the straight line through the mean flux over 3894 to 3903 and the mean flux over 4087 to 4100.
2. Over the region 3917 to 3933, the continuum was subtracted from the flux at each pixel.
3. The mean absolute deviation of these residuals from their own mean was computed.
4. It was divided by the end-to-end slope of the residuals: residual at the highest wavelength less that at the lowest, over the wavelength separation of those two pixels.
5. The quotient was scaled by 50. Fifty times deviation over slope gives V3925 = -196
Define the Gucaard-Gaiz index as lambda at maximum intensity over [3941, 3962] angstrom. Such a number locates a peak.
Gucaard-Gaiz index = 3948.76 angstrom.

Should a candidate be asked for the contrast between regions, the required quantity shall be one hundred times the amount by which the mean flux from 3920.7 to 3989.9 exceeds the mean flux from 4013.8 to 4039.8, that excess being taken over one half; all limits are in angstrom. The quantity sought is -14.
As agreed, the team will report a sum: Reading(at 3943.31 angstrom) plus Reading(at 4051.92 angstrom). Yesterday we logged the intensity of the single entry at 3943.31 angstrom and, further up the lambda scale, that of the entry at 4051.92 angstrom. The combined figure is 2.81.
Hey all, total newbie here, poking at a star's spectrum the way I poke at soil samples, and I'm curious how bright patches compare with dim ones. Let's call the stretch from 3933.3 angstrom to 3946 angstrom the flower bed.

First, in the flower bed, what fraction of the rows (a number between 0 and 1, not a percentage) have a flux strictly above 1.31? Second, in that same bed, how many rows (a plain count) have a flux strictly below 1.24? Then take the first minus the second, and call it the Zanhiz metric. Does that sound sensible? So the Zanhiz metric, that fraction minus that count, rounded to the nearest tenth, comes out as -4.7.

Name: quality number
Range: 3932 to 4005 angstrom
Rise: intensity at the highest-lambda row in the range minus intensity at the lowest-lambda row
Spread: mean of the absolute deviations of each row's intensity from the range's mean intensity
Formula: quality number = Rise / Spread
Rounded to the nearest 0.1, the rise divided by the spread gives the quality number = 1.3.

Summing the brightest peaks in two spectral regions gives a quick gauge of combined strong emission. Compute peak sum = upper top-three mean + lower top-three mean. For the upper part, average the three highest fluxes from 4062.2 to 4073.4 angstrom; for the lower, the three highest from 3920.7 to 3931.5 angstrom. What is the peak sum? 2.67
